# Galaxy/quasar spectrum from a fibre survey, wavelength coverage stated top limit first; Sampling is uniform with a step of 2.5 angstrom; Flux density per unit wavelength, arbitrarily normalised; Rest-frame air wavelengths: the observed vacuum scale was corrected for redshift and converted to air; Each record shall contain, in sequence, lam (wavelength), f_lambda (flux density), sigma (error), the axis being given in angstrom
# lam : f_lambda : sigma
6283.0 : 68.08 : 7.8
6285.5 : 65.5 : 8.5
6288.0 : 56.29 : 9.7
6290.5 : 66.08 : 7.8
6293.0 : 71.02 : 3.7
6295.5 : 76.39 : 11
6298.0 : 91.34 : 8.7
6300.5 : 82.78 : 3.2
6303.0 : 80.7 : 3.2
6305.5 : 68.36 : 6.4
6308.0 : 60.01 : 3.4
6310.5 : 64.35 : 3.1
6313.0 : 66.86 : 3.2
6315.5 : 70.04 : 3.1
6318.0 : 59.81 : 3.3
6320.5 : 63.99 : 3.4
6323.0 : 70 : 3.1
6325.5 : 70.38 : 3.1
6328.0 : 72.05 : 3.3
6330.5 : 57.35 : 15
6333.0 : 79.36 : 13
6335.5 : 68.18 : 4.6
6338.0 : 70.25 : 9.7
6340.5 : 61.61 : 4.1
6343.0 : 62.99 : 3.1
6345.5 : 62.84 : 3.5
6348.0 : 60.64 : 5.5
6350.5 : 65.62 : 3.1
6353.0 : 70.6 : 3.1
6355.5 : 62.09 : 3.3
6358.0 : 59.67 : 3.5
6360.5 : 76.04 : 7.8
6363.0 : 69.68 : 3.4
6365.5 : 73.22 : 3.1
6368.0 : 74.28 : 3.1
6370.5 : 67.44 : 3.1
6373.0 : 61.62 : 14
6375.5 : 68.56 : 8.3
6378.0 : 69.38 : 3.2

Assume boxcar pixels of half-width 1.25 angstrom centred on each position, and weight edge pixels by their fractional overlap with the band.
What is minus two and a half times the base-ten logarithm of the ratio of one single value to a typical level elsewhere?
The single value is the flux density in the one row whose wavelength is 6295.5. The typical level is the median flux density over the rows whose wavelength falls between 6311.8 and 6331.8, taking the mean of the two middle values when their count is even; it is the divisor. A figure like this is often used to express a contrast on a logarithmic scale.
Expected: -0.12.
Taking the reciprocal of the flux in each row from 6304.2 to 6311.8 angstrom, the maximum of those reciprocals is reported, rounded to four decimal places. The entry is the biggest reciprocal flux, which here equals 0.0167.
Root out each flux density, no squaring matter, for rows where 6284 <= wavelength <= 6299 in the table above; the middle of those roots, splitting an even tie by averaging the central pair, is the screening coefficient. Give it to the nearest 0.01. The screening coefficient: 8.28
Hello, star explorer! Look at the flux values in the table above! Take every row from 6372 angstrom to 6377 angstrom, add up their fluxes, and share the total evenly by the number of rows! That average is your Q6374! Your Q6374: 65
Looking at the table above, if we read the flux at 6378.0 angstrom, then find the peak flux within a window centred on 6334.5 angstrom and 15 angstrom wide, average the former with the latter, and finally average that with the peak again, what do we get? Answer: 77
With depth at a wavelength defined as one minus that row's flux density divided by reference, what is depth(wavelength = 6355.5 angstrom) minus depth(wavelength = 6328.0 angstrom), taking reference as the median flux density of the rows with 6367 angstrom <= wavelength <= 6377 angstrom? 0.15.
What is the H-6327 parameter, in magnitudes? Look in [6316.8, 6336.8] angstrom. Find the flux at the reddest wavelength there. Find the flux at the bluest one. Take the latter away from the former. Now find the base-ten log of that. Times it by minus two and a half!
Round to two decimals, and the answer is -2.31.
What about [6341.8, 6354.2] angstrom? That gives -2.20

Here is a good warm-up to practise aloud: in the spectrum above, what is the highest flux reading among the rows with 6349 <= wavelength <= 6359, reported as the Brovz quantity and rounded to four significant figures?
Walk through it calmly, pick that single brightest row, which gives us 70.60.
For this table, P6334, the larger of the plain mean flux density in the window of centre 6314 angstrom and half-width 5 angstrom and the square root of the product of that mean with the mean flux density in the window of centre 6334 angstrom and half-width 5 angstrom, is 67.0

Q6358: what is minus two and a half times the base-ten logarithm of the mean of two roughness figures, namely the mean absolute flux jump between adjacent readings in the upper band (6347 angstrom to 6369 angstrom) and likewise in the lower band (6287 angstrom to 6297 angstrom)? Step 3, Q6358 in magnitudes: -2.0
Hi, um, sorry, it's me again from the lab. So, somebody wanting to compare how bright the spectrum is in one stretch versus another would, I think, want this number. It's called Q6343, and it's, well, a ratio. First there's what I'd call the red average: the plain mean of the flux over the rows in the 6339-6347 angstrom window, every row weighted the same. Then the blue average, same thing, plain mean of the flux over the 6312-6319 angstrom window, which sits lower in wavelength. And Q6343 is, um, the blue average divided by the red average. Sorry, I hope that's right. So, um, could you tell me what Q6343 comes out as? 1.05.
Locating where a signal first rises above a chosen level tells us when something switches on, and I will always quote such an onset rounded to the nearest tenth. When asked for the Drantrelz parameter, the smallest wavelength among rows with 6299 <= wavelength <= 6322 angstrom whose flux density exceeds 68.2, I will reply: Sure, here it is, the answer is 6300.5 angstrom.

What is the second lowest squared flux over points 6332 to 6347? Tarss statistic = 3949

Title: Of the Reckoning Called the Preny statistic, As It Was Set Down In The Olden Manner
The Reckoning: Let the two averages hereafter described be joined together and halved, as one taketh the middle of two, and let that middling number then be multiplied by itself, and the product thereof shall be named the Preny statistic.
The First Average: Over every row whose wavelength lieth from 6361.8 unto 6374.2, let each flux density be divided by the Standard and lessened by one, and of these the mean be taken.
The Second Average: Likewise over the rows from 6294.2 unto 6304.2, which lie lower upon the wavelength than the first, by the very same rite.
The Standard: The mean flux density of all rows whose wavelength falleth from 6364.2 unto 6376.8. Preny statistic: 0.010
